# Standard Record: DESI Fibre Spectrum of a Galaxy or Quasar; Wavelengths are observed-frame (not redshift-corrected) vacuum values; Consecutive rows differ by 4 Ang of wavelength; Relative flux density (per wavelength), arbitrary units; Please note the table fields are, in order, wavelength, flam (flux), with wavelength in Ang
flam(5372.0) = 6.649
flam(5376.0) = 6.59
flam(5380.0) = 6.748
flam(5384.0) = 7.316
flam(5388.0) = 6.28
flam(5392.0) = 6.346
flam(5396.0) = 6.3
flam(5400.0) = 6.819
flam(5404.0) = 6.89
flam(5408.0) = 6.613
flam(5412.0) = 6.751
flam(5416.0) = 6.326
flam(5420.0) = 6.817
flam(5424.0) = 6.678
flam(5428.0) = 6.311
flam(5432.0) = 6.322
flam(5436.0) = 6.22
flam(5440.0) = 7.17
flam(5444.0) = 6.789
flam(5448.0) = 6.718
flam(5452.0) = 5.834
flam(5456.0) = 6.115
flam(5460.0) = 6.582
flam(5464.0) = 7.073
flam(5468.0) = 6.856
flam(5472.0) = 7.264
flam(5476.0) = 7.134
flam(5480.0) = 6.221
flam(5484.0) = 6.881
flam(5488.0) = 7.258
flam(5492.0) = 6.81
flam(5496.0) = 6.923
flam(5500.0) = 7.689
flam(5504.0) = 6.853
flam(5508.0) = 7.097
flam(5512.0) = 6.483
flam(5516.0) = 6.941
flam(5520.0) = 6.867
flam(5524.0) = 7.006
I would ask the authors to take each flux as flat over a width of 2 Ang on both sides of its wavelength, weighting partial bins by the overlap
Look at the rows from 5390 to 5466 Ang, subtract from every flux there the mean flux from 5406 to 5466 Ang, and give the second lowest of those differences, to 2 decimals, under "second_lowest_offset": -0.44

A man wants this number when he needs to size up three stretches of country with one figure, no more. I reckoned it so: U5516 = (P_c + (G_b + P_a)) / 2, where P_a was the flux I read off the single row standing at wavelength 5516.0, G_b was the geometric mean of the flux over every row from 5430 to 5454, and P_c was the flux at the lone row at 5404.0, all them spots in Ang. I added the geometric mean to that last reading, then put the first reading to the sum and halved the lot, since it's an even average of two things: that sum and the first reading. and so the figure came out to 10.2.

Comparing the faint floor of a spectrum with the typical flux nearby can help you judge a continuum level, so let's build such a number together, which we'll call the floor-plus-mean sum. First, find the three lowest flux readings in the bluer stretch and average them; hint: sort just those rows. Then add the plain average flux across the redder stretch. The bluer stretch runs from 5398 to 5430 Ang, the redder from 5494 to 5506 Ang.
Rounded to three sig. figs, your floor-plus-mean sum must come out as 13.6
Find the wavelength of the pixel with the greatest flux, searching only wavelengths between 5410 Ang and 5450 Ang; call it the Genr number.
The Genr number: 5440.0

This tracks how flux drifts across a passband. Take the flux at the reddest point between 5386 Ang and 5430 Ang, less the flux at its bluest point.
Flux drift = 0.0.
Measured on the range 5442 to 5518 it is 0.2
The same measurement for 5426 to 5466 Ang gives 0.8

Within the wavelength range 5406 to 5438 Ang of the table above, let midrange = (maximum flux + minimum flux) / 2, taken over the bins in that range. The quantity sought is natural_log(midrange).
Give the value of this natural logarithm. 1.87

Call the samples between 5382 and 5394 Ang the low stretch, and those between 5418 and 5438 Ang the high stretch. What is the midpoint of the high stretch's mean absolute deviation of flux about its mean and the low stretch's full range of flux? 0.629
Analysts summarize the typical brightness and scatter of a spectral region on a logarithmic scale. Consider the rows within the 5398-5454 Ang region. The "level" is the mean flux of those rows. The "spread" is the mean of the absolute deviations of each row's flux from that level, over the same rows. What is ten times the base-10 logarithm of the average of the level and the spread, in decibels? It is 5.36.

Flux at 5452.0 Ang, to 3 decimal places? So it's 5.834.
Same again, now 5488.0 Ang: 7.258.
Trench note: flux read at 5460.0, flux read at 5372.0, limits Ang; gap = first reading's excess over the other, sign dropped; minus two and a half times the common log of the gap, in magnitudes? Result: 2.9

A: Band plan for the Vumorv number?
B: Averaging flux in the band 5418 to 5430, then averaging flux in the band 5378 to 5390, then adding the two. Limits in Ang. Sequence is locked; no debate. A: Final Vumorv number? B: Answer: 13.4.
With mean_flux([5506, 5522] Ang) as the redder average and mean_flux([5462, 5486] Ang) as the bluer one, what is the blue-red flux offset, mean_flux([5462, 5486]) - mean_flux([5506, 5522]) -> 0.1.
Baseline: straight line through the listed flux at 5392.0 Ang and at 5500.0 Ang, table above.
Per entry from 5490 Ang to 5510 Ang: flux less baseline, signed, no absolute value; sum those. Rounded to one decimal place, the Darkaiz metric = -3.1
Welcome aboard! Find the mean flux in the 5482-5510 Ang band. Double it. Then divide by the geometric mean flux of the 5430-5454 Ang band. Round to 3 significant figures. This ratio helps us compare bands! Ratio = 2.18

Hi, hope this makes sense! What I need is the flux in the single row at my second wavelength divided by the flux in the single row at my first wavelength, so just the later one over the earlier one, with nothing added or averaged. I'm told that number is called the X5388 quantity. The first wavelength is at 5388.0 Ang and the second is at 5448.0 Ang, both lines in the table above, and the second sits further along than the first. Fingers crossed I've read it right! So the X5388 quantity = 1.07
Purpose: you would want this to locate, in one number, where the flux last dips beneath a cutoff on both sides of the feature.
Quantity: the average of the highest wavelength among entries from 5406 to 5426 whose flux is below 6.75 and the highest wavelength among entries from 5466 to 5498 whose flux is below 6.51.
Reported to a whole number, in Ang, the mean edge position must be 5452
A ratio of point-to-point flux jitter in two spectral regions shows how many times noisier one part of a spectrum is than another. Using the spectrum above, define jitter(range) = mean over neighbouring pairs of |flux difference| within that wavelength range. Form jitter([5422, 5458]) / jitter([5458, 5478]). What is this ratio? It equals 1.22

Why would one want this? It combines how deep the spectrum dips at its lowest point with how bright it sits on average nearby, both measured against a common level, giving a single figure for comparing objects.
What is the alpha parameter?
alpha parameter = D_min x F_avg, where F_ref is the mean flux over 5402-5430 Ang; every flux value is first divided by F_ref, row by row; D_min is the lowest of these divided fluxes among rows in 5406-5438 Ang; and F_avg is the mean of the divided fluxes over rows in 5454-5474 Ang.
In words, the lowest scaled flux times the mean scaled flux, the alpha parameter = 0.960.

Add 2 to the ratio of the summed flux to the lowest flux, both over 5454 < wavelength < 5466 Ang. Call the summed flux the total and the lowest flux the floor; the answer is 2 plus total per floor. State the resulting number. 5.2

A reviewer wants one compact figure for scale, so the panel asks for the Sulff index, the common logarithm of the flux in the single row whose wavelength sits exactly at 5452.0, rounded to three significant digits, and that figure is 0.766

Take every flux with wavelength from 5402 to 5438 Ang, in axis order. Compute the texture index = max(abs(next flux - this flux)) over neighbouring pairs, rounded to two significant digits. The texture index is 0.49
